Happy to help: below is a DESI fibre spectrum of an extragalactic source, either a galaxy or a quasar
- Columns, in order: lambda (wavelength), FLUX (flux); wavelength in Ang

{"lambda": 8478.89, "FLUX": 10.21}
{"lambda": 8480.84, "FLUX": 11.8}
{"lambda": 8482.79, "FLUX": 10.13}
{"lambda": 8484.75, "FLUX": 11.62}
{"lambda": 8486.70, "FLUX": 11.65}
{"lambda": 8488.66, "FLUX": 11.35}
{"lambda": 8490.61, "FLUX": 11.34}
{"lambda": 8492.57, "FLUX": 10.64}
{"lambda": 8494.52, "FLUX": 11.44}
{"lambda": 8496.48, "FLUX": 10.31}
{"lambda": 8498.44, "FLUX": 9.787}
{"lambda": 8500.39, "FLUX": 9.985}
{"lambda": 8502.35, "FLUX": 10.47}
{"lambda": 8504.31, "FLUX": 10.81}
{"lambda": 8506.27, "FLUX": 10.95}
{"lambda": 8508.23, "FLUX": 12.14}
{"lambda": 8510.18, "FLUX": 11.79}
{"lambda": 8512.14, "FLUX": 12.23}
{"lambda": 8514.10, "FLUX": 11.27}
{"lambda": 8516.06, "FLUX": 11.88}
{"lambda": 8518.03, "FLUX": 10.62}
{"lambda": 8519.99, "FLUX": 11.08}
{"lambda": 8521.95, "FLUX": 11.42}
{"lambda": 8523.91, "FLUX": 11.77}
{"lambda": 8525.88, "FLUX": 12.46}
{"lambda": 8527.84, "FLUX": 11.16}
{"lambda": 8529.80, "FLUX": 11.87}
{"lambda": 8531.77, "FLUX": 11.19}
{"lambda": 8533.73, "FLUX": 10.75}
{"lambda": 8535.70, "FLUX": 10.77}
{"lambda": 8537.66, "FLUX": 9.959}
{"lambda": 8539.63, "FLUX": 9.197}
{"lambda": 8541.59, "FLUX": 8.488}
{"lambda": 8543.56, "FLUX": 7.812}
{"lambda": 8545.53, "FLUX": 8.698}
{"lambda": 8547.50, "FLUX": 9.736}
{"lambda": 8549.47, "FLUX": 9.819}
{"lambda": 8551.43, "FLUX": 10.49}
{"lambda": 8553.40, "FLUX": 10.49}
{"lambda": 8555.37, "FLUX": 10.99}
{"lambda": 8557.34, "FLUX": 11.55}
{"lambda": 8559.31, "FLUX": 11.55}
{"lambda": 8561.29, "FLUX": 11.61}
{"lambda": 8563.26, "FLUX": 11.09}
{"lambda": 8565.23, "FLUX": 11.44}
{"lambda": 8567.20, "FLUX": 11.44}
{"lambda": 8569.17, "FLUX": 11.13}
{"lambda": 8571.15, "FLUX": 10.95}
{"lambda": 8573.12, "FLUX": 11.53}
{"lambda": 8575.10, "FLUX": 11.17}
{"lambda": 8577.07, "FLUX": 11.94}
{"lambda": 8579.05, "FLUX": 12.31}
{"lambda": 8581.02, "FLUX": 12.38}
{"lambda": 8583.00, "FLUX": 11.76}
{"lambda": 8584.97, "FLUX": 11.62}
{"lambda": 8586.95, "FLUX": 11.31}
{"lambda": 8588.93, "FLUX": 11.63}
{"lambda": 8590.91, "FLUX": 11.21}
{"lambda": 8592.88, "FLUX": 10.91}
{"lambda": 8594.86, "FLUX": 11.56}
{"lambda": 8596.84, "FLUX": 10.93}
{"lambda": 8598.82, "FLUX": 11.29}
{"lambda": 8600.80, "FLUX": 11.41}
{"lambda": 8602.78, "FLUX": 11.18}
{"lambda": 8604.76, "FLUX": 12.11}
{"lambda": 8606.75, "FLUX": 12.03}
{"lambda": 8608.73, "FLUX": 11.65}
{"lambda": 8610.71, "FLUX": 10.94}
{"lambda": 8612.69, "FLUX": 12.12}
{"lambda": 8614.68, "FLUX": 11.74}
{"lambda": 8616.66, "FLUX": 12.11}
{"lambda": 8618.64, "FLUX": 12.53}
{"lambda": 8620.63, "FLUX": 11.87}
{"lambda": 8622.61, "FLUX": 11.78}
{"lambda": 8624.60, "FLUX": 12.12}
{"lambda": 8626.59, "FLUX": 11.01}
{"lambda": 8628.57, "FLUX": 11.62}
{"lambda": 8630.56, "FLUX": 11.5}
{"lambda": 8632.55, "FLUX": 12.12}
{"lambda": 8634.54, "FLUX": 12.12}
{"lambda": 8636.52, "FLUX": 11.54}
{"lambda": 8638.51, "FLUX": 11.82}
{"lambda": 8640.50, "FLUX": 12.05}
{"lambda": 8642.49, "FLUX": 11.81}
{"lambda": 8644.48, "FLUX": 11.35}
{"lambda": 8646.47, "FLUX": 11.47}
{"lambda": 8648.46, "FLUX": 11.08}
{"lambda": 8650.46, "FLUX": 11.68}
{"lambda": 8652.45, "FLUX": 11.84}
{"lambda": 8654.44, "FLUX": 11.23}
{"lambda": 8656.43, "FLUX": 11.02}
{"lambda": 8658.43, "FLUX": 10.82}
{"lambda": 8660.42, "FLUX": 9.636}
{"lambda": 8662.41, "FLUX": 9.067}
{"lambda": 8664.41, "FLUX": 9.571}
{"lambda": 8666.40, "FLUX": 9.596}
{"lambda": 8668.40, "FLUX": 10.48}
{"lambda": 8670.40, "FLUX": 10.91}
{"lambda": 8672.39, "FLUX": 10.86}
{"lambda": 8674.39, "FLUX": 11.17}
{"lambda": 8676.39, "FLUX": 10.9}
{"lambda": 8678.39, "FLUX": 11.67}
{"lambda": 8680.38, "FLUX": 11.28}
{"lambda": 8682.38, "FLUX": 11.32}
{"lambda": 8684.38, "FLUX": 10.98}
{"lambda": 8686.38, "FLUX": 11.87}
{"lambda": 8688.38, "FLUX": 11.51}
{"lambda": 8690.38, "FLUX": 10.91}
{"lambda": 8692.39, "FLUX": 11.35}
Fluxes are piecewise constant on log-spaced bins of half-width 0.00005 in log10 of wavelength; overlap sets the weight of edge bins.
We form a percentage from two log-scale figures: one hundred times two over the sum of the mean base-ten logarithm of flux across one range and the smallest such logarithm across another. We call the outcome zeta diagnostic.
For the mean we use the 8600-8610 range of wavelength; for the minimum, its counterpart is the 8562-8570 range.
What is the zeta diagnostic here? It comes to 95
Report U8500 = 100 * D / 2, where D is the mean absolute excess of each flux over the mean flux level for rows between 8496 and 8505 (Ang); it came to 15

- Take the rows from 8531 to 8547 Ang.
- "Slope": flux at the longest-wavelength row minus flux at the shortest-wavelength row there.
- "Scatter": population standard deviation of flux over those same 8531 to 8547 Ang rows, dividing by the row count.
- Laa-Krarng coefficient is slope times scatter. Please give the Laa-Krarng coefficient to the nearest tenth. -2.9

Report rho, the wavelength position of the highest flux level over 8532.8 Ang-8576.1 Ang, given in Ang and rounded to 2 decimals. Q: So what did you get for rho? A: 8561.29 Ang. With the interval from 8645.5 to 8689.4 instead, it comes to 8686.38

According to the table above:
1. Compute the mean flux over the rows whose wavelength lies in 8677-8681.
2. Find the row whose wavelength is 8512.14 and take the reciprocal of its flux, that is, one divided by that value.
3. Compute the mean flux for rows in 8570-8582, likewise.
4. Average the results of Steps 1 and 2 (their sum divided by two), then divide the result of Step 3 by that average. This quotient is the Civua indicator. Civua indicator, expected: 2.03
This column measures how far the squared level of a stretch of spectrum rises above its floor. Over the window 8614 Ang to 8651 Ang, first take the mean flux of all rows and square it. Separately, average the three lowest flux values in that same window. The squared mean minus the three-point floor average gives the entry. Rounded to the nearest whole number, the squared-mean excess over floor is 127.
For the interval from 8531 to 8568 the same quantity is 99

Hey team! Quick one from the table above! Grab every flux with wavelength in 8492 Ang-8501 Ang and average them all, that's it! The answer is 10.4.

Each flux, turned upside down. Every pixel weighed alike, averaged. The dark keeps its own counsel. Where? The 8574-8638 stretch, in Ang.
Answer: 0.0858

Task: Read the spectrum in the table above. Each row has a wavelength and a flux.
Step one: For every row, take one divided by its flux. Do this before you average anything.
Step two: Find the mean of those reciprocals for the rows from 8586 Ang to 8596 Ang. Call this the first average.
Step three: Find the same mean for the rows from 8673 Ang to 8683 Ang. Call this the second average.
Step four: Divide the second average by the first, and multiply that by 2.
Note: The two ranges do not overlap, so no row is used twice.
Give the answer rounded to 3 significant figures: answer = 2.01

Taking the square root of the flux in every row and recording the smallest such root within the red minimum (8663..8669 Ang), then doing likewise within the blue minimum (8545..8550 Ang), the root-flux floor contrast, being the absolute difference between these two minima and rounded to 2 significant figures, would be 0.14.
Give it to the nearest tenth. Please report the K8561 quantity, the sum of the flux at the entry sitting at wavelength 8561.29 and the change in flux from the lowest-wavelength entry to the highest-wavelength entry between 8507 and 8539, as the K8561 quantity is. 9.4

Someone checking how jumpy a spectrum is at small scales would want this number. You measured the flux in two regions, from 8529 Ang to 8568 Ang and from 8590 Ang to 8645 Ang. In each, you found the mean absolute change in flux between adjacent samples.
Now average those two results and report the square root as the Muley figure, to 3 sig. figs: 0.674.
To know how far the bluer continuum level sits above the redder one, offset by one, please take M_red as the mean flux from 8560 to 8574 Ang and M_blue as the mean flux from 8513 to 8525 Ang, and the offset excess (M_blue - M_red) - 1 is -1.0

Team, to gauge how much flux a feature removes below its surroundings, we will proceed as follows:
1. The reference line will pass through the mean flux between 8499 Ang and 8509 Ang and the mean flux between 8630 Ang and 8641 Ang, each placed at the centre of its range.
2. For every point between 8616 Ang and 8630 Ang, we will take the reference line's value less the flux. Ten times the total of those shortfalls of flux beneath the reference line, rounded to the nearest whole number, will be -7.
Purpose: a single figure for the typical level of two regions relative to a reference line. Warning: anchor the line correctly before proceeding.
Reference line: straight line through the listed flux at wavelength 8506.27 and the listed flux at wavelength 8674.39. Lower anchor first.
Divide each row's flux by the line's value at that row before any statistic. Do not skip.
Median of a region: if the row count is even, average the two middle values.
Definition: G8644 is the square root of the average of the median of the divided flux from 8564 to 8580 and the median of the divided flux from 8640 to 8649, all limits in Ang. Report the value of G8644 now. 1.017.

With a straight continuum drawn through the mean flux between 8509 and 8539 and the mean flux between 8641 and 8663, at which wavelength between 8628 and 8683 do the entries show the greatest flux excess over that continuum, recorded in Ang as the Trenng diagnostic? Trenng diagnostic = 8634.54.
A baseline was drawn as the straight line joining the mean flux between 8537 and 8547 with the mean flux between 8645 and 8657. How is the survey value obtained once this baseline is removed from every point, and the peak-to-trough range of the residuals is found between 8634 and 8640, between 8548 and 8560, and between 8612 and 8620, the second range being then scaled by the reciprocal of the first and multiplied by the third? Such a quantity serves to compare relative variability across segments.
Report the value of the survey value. 1.7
